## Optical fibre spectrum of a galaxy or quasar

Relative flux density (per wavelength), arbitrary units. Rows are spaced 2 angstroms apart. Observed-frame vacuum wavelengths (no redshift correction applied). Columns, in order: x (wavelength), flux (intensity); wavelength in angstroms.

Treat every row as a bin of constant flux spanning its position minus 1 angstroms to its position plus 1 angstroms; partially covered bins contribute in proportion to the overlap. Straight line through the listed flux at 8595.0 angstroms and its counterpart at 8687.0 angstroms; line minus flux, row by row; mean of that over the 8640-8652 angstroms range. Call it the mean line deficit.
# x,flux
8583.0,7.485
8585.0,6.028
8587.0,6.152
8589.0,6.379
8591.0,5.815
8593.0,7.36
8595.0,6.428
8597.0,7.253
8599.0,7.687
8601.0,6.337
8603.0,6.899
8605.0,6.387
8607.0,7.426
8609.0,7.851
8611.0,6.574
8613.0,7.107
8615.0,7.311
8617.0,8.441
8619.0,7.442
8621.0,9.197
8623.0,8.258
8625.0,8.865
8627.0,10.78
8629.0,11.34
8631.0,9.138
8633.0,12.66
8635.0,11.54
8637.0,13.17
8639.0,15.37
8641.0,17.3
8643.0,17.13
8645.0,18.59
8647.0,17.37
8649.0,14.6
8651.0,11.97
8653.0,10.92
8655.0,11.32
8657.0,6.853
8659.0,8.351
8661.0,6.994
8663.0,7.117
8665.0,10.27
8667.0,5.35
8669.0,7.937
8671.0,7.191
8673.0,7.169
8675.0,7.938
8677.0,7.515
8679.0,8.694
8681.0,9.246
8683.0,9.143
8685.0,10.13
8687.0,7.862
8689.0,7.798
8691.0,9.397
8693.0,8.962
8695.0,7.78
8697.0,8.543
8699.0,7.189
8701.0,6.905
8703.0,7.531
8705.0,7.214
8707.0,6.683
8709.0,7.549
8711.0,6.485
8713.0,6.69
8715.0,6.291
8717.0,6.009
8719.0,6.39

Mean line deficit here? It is -8.9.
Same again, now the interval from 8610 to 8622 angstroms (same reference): -0.9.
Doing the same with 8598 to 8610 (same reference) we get -0.5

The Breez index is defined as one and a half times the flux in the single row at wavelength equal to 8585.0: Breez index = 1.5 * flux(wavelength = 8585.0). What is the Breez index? 9.0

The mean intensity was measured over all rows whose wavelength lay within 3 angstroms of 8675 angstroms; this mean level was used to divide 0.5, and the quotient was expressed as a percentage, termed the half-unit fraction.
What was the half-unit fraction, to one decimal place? 6.6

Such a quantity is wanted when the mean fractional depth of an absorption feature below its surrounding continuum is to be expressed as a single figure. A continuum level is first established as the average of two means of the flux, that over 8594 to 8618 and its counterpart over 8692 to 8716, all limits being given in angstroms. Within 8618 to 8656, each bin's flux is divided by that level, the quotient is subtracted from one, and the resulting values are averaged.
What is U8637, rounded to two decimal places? -0.72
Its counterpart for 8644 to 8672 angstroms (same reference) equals -0.43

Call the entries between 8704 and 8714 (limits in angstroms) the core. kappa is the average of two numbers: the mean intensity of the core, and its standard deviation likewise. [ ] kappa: 3.7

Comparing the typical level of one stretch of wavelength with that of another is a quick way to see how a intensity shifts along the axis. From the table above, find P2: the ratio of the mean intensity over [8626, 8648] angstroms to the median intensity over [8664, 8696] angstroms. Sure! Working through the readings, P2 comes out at 1.8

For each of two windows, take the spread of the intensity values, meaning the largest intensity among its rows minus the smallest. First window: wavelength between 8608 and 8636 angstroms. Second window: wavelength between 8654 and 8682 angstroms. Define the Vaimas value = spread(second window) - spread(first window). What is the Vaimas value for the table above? 0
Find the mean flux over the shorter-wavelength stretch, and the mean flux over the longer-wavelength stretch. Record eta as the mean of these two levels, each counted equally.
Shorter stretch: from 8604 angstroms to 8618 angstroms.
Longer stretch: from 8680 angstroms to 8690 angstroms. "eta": 8.1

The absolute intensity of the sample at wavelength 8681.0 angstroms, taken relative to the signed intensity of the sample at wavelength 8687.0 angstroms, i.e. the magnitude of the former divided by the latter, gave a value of 1.2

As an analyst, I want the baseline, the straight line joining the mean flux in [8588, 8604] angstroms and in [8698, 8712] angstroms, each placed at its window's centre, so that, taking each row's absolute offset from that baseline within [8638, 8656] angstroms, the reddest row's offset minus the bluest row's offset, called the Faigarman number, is -4.1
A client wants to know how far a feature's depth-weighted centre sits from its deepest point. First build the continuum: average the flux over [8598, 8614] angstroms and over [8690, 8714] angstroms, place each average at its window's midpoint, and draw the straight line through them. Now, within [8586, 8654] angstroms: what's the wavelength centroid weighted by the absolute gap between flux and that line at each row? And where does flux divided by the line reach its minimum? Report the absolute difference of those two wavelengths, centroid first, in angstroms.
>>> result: 46.1 angstroms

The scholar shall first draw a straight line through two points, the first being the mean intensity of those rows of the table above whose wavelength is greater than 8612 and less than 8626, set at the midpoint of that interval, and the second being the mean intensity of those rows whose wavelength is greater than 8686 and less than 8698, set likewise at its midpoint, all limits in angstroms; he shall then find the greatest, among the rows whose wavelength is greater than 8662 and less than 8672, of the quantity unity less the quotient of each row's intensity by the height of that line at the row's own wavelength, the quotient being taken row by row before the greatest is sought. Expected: 0.35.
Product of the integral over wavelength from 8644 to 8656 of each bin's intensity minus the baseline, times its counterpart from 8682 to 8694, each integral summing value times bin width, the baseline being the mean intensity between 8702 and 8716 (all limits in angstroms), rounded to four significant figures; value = 2036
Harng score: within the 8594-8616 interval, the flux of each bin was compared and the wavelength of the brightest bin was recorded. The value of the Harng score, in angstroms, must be 8609.0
